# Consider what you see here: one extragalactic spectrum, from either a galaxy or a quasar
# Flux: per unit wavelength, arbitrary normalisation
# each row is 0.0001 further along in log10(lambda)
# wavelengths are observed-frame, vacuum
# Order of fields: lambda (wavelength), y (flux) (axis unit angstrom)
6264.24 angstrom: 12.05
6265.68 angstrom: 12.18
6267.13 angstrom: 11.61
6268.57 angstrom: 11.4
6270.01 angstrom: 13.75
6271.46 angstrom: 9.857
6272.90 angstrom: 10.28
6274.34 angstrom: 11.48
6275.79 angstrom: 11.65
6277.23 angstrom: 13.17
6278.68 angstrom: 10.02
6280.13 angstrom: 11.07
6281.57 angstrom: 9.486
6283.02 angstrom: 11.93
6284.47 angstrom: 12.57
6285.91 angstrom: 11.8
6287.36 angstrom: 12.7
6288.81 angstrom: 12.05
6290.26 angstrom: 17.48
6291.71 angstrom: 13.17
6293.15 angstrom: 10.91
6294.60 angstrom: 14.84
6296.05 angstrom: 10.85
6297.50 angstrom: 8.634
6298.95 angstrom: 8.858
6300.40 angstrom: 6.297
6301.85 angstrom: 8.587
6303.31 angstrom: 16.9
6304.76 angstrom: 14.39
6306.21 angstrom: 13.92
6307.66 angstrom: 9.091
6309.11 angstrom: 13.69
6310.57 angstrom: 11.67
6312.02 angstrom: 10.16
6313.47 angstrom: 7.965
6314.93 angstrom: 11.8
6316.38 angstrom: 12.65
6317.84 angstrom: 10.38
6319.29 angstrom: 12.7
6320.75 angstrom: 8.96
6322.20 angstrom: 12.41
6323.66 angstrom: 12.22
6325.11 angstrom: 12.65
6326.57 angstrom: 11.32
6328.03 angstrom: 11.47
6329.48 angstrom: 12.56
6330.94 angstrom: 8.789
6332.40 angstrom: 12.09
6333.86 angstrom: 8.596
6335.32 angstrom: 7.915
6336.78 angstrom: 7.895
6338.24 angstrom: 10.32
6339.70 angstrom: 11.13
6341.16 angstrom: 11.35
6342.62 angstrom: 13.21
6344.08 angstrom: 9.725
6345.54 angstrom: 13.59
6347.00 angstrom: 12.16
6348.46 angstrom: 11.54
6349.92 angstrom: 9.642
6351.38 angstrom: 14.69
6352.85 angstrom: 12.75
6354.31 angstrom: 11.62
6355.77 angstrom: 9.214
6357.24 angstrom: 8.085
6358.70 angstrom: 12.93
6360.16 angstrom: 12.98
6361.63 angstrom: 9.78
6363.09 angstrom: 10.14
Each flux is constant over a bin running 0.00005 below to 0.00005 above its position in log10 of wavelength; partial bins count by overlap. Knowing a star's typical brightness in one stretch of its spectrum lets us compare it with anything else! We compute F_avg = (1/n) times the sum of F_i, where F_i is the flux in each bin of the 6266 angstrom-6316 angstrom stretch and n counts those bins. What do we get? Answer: 11.6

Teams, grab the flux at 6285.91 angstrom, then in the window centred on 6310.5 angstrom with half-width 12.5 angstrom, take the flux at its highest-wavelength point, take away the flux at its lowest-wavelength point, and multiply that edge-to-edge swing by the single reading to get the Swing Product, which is 42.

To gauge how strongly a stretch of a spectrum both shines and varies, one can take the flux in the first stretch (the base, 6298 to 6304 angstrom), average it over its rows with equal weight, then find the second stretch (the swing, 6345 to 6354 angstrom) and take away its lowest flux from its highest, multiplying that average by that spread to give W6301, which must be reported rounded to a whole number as 51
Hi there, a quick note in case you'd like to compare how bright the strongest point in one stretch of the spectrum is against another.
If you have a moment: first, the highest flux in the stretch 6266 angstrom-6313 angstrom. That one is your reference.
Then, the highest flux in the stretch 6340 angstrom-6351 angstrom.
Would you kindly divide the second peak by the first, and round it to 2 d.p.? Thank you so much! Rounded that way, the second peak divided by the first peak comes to 0.78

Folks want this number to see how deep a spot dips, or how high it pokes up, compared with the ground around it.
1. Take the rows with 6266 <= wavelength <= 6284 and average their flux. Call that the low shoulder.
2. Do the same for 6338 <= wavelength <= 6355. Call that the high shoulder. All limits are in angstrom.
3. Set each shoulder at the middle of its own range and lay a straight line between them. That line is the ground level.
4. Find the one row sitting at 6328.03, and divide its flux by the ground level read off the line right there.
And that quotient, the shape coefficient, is 0.98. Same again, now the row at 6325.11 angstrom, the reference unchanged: 1.08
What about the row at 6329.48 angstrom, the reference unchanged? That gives 1.07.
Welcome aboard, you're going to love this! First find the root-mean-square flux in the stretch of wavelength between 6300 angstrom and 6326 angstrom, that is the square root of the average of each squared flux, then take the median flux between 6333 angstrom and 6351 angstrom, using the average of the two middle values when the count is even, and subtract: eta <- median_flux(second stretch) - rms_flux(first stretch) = -1.0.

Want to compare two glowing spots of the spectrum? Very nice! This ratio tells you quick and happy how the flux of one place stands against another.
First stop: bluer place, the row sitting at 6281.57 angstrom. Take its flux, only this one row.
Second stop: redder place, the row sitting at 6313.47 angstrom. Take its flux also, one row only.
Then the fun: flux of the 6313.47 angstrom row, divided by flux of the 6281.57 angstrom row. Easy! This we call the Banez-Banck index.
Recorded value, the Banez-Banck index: 0.84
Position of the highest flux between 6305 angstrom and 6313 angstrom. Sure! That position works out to 6306.21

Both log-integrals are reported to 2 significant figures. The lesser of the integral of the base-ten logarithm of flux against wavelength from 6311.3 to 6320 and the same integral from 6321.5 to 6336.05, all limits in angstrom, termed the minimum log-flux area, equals 9.0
